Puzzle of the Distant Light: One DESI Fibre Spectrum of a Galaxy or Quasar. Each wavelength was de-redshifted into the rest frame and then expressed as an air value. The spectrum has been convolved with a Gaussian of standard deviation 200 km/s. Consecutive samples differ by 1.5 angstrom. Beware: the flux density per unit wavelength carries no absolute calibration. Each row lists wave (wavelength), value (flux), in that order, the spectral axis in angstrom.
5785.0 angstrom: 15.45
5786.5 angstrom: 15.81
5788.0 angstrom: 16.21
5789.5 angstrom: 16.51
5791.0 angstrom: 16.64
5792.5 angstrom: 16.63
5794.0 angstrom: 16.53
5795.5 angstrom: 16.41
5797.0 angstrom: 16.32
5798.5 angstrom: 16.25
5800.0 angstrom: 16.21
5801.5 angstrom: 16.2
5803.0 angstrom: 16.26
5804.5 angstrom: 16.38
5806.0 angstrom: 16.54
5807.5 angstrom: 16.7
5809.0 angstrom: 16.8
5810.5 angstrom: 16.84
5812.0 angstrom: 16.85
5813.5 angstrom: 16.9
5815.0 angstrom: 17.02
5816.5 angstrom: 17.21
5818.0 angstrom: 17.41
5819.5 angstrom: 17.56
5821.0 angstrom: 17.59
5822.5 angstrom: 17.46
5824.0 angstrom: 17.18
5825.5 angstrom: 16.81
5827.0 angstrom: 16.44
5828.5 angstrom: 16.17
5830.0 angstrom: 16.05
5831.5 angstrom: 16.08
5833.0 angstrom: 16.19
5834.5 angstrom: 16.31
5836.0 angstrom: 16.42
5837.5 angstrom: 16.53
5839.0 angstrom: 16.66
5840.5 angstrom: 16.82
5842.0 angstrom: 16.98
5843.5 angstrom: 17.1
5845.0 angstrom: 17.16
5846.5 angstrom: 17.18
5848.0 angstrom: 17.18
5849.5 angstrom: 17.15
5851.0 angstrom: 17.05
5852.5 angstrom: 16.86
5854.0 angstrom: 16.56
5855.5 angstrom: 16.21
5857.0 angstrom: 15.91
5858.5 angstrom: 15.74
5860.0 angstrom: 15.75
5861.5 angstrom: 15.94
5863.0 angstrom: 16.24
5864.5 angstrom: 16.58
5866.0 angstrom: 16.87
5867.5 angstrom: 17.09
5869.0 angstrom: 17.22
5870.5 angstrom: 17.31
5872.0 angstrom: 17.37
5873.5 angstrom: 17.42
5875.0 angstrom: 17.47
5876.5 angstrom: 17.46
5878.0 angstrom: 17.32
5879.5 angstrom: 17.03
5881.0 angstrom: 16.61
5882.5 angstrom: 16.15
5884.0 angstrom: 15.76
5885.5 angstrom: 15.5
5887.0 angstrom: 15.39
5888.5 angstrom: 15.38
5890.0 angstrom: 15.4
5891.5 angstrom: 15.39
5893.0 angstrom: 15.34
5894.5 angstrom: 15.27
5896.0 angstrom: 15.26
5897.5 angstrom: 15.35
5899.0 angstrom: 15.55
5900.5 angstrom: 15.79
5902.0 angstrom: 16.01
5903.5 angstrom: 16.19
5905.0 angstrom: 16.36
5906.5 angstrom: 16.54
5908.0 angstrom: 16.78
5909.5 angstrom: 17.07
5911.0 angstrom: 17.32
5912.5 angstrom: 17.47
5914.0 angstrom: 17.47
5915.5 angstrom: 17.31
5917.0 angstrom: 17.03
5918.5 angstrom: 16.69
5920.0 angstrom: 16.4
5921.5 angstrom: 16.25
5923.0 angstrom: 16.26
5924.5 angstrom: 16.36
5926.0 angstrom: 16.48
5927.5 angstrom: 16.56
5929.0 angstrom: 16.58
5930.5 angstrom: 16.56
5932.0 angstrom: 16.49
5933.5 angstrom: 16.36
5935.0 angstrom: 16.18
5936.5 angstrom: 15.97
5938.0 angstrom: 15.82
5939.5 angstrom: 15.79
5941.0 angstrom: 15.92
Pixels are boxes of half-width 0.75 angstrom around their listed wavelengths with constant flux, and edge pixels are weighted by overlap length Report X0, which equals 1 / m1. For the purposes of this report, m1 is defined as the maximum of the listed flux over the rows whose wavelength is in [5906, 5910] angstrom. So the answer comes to 0.0586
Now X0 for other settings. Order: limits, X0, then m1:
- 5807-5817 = 0.0581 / 17.21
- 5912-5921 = 0.0572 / 17.47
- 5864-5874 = 0.0574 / 17.42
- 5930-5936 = 0.0604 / 16.56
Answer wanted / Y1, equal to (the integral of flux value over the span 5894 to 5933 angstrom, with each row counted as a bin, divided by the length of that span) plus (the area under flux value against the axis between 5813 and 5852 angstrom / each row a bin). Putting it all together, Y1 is 674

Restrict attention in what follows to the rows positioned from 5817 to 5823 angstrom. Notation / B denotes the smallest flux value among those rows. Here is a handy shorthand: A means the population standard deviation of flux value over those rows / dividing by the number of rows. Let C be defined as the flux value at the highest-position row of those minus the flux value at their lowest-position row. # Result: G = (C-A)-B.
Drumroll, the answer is -17.4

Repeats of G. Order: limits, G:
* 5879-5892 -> -17.6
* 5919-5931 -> -16.2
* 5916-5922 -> -17.3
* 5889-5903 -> -14.9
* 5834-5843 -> -15.9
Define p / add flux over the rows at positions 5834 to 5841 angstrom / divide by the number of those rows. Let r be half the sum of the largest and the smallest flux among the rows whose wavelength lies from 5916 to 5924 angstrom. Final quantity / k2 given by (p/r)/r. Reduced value 0.0598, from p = 16.5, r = 16.6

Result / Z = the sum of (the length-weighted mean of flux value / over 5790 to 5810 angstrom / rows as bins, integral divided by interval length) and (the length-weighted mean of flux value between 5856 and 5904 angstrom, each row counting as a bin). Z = 32.7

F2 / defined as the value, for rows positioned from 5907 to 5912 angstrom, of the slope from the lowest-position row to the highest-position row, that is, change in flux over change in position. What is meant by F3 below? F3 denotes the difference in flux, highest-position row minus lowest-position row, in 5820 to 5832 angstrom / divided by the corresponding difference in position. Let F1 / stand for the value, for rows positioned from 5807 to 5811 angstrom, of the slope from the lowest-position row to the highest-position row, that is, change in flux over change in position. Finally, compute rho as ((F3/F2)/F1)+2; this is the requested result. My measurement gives -15.1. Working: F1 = 0.05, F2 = 0.18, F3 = -0.14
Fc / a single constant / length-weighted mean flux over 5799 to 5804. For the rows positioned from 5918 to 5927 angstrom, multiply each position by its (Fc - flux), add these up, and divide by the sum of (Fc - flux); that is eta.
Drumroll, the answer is 5921.4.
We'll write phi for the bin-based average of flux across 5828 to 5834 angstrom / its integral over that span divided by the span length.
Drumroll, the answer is 16.1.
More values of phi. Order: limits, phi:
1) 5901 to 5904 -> 16.1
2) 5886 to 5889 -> 15.4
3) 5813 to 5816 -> 17.0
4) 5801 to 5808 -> 16.4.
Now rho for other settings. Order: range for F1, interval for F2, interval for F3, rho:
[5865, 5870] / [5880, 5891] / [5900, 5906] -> -6.1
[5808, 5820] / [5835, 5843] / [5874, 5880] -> -12.5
